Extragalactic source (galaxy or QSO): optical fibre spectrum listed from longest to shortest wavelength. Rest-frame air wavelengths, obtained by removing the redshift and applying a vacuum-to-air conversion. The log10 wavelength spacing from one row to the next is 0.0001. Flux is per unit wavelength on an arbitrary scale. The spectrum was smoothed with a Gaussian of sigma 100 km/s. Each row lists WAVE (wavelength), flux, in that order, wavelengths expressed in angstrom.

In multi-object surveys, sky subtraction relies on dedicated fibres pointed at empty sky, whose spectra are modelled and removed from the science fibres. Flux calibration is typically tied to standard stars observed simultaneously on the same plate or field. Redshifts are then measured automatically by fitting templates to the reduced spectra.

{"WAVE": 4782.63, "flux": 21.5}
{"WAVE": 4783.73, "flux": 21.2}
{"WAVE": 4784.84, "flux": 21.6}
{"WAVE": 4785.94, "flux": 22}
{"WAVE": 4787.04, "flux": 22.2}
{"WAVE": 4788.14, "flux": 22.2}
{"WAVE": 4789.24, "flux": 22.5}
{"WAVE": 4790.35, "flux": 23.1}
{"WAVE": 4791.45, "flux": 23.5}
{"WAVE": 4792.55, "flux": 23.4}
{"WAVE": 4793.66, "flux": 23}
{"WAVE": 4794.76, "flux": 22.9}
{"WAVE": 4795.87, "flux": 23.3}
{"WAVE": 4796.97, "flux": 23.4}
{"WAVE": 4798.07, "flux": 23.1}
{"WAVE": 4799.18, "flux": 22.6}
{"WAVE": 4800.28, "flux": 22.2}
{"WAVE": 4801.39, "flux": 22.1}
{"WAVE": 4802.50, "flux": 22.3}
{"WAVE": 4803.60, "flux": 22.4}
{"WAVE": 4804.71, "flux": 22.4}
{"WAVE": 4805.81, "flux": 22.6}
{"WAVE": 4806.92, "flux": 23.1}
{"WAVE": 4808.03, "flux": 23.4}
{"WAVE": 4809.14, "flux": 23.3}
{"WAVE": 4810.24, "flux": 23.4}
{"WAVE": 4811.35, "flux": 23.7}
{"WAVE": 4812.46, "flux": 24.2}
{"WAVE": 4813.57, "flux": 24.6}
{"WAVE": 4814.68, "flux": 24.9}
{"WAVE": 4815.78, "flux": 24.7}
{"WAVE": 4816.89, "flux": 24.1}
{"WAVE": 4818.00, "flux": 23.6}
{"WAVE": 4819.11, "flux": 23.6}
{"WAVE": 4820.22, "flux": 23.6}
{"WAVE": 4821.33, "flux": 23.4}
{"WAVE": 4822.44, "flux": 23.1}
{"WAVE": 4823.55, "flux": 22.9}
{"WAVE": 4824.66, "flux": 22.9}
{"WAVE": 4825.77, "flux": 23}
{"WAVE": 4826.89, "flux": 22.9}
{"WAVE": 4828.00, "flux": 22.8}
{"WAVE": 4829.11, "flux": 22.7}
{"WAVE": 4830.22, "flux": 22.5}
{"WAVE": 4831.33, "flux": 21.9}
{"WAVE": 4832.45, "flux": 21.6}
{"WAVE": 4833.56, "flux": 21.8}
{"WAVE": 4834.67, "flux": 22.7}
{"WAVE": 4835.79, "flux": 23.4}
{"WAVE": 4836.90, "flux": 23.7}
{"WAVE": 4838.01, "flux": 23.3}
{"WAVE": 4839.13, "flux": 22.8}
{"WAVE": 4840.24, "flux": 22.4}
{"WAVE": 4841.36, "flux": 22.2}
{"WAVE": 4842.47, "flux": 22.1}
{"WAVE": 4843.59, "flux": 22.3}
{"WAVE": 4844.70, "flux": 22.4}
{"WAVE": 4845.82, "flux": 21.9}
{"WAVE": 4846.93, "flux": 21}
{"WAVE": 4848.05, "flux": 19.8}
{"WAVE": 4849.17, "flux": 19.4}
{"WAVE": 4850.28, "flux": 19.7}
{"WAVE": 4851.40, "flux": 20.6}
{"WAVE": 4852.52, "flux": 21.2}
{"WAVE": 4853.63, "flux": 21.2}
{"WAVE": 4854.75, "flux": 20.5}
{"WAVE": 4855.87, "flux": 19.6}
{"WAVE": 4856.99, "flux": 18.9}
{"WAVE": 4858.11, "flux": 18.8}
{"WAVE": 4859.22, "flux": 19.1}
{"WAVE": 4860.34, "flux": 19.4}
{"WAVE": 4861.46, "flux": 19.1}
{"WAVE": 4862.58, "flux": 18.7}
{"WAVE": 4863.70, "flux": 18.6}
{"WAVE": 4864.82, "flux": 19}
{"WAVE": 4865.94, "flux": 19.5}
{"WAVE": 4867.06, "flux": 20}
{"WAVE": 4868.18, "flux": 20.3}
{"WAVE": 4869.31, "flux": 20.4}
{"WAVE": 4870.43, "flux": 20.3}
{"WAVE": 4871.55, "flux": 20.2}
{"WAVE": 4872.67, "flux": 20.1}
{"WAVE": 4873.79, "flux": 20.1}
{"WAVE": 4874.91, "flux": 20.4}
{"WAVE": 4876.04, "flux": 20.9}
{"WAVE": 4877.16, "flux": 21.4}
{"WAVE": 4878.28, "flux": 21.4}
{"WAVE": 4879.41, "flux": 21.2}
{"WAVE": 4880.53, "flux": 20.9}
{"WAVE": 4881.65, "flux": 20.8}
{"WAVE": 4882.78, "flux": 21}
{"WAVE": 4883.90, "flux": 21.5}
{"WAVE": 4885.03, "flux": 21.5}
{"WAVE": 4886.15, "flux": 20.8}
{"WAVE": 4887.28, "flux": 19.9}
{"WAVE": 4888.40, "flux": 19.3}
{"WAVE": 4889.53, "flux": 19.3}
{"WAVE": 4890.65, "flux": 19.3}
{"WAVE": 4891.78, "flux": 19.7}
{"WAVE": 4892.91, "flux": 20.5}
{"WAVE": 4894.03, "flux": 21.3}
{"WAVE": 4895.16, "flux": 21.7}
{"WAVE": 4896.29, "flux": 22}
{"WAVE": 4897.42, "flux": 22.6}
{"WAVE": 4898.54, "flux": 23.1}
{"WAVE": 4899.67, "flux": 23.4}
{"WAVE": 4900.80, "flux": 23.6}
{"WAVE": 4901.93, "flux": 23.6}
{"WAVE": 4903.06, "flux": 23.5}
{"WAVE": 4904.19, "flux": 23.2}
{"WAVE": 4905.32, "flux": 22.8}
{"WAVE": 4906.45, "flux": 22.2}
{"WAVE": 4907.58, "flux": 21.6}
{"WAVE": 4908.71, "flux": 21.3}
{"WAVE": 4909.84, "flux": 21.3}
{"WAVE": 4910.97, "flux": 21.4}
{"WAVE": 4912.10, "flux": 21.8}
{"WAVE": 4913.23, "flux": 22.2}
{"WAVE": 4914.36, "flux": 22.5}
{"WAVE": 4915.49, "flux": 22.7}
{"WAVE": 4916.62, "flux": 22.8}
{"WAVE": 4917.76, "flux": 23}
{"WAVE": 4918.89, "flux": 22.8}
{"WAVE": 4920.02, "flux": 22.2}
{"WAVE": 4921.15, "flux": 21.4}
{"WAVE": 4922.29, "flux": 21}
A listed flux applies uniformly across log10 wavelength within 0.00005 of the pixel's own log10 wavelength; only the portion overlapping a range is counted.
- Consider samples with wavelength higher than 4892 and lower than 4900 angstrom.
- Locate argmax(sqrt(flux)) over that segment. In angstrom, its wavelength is 4899.67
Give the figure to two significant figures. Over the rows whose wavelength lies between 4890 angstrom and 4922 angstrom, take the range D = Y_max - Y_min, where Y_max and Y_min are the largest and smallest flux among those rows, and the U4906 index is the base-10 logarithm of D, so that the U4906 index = 0.63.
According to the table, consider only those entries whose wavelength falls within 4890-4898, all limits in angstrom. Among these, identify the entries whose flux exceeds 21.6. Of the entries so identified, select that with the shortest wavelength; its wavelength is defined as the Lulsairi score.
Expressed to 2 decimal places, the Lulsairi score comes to 4895.16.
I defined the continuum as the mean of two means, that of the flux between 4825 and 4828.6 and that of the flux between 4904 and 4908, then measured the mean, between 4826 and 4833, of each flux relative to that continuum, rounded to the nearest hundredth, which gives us 0.99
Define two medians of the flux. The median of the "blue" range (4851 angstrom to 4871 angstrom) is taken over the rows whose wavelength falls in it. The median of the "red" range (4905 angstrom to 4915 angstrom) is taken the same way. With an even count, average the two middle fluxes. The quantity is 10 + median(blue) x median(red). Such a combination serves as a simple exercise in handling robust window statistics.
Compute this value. 436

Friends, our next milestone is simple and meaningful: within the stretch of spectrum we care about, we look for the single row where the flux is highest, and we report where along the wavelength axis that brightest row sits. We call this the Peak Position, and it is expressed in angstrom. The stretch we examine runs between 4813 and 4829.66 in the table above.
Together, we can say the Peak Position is 4814.68 angstrom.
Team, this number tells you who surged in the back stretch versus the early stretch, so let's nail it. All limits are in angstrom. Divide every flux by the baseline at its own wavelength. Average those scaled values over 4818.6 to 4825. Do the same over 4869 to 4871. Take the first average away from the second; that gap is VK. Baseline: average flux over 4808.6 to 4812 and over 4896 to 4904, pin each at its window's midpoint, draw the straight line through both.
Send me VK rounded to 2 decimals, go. -0.12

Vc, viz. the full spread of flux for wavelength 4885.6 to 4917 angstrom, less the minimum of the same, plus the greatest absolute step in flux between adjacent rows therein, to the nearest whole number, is -14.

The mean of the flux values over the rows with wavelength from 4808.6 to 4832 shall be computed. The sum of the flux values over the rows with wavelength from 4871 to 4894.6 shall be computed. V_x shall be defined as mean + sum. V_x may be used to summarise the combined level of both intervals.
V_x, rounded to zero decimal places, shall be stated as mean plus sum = 455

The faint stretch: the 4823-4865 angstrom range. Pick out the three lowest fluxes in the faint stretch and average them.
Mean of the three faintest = 18.7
